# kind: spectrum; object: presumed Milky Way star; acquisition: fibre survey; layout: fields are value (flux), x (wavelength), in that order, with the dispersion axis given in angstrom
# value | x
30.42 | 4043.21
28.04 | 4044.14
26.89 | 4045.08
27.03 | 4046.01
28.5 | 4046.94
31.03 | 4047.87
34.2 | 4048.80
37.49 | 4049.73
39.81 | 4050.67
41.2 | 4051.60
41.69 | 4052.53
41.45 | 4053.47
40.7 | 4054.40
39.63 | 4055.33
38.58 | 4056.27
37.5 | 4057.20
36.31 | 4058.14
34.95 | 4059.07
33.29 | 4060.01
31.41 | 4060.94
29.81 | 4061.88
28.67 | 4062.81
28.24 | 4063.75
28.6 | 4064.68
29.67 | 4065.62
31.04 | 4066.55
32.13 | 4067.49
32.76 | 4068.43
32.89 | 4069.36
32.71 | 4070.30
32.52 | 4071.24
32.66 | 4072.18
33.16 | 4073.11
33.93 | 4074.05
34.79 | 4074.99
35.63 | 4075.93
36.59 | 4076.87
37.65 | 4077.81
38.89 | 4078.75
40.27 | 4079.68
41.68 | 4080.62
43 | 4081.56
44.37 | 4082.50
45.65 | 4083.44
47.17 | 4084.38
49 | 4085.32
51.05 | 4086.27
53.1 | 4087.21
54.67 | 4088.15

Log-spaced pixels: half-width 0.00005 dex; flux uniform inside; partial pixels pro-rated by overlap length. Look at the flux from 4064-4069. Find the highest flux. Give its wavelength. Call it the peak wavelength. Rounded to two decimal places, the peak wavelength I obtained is 4068.43 angstrom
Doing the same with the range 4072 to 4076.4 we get 4075.93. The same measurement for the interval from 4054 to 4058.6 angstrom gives 4054.40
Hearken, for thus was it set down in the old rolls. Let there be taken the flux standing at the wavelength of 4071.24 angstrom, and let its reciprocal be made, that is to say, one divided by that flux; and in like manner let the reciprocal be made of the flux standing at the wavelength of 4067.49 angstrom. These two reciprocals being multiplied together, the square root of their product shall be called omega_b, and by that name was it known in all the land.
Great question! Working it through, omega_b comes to 0.031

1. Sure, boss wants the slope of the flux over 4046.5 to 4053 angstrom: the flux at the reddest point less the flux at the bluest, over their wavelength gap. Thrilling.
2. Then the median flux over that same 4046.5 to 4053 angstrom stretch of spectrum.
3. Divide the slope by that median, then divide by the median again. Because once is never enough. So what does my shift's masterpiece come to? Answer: 0.0017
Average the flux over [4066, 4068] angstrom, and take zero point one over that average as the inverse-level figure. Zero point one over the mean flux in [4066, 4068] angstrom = 0.0032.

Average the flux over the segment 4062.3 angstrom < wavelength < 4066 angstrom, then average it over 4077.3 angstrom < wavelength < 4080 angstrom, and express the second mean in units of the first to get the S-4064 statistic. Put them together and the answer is 1.35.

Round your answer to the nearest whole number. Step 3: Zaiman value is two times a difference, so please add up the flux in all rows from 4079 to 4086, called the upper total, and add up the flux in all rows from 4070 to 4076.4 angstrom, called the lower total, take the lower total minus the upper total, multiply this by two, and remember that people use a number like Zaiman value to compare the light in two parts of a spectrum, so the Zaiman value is -151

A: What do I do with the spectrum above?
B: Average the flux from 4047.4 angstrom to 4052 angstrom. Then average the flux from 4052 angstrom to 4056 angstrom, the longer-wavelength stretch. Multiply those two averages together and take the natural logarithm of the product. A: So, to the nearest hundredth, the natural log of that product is 7.31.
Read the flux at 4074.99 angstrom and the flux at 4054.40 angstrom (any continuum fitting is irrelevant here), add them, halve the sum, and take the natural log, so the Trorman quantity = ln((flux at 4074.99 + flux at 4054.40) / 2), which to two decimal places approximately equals 3.63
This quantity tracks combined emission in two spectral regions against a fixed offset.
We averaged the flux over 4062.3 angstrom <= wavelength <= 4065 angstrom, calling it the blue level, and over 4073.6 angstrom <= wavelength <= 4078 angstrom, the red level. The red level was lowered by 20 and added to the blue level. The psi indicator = 44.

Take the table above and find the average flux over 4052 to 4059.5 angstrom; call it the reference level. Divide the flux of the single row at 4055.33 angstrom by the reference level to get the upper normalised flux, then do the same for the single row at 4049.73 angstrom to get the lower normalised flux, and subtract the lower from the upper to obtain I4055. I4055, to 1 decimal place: 0.1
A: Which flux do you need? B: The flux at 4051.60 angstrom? 41.2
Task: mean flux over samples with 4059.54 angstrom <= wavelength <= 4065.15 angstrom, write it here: 30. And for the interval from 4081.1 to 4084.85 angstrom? 45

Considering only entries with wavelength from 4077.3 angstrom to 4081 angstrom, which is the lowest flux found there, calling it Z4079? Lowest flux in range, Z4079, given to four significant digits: 37.65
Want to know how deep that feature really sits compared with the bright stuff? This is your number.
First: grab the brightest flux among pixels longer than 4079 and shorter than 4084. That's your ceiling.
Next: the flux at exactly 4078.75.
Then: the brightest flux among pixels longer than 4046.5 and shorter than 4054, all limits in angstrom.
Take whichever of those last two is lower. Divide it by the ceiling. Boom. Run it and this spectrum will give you 0.85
